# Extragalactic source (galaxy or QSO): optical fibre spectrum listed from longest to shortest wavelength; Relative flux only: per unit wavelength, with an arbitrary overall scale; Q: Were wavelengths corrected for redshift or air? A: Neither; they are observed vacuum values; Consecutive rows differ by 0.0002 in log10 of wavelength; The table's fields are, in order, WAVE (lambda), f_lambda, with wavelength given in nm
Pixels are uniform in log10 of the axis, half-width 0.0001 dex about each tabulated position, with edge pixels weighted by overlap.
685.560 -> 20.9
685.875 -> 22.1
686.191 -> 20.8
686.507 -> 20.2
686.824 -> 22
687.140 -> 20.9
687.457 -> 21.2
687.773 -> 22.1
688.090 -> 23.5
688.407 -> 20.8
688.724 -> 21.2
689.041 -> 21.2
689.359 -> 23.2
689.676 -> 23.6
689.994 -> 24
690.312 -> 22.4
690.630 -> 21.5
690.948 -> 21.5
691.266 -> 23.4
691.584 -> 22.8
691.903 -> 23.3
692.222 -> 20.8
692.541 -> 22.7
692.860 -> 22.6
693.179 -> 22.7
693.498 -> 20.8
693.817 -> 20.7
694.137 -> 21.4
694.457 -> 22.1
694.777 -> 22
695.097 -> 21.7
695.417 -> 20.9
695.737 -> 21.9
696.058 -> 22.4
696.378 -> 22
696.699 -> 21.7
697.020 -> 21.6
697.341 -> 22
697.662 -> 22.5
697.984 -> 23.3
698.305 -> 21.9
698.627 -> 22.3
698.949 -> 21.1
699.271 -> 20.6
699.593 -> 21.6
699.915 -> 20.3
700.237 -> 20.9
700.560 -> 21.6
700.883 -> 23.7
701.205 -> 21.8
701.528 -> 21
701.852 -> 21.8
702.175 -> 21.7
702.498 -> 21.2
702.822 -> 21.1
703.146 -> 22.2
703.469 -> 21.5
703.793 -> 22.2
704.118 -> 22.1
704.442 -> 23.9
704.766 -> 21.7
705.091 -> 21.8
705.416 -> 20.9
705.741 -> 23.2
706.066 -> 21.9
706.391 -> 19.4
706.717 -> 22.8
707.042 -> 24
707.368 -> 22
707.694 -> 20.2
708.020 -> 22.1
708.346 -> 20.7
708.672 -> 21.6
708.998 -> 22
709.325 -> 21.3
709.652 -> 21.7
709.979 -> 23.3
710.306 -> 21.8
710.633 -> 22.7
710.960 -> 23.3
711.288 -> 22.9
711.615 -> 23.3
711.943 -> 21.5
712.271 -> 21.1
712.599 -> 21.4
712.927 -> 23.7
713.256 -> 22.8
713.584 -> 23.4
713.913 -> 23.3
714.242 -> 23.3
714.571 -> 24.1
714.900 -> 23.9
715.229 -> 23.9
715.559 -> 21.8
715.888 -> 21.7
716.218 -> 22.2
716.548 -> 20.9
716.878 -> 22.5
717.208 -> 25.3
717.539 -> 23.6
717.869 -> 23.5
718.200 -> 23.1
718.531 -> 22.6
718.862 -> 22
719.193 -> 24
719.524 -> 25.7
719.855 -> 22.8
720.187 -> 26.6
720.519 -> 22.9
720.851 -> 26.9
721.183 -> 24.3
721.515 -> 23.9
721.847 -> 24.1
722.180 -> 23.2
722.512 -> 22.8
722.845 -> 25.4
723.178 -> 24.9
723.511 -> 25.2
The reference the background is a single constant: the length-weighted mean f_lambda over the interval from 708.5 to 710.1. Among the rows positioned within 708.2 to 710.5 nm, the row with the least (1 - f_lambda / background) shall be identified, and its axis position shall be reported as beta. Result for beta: 709.979 nm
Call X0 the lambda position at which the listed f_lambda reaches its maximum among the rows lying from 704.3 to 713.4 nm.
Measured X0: 707.042 nm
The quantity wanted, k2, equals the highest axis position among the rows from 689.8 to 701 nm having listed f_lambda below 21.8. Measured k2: 700.560 nm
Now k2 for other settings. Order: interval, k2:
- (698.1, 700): 699.915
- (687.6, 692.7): 692.222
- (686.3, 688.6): 688.407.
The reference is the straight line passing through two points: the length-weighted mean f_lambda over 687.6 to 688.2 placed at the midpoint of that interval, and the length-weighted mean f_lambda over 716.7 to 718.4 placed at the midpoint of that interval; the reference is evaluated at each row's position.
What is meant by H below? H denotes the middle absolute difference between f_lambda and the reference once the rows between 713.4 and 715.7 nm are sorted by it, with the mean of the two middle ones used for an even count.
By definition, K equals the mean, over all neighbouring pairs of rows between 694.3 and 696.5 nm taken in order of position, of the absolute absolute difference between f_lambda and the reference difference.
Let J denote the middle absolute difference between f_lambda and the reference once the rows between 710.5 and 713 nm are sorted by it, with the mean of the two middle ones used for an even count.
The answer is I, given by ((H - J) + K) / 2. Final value 0.18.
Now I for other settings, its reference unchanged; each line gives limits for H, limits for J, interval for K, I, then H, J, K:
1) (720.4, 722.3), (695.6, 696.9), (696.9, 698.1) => -0.04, 0.6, 1.0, 0.4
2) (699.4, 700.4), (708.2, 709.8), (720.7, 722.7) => 0.60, 2.2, 1.7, 0.7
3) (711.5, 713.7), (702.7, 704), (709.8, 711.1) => 0.16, 0.6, 1.3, 1.0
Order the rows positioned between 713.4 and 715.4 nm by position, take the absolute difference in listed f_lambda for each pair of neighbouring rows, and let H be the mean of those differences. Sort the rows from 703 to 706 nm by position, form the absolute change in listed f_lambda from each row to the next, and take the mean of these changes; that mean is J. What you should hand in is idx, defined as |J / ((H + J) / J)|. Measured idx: 0.9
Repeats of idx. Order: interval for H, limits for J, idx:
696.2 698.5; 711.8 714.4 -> 0.3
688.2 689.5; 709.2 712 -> 0.5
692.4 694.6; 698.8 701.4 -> 0.8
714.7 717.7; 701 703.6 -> 0.2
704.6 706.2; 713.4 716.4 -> 0.1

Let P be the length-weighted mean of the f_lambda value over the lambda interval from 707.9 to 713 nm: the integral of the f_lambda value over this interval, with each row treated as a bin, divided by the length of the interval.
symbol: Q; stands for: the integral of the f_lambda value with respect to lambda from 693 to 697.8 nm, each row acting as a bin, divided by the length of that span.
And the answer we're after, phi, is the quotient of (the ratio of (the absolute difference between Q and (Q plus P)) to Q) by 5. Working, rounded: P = 22.1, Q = 21.8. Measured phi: 0.203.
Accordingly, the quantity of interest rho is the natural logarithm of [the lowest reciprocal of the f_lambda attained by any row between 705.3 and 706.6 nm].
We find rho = -3.144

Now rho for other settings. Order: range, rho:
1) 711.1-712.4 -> -3.148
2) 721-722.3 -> -3.190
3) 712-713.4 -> -3.165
